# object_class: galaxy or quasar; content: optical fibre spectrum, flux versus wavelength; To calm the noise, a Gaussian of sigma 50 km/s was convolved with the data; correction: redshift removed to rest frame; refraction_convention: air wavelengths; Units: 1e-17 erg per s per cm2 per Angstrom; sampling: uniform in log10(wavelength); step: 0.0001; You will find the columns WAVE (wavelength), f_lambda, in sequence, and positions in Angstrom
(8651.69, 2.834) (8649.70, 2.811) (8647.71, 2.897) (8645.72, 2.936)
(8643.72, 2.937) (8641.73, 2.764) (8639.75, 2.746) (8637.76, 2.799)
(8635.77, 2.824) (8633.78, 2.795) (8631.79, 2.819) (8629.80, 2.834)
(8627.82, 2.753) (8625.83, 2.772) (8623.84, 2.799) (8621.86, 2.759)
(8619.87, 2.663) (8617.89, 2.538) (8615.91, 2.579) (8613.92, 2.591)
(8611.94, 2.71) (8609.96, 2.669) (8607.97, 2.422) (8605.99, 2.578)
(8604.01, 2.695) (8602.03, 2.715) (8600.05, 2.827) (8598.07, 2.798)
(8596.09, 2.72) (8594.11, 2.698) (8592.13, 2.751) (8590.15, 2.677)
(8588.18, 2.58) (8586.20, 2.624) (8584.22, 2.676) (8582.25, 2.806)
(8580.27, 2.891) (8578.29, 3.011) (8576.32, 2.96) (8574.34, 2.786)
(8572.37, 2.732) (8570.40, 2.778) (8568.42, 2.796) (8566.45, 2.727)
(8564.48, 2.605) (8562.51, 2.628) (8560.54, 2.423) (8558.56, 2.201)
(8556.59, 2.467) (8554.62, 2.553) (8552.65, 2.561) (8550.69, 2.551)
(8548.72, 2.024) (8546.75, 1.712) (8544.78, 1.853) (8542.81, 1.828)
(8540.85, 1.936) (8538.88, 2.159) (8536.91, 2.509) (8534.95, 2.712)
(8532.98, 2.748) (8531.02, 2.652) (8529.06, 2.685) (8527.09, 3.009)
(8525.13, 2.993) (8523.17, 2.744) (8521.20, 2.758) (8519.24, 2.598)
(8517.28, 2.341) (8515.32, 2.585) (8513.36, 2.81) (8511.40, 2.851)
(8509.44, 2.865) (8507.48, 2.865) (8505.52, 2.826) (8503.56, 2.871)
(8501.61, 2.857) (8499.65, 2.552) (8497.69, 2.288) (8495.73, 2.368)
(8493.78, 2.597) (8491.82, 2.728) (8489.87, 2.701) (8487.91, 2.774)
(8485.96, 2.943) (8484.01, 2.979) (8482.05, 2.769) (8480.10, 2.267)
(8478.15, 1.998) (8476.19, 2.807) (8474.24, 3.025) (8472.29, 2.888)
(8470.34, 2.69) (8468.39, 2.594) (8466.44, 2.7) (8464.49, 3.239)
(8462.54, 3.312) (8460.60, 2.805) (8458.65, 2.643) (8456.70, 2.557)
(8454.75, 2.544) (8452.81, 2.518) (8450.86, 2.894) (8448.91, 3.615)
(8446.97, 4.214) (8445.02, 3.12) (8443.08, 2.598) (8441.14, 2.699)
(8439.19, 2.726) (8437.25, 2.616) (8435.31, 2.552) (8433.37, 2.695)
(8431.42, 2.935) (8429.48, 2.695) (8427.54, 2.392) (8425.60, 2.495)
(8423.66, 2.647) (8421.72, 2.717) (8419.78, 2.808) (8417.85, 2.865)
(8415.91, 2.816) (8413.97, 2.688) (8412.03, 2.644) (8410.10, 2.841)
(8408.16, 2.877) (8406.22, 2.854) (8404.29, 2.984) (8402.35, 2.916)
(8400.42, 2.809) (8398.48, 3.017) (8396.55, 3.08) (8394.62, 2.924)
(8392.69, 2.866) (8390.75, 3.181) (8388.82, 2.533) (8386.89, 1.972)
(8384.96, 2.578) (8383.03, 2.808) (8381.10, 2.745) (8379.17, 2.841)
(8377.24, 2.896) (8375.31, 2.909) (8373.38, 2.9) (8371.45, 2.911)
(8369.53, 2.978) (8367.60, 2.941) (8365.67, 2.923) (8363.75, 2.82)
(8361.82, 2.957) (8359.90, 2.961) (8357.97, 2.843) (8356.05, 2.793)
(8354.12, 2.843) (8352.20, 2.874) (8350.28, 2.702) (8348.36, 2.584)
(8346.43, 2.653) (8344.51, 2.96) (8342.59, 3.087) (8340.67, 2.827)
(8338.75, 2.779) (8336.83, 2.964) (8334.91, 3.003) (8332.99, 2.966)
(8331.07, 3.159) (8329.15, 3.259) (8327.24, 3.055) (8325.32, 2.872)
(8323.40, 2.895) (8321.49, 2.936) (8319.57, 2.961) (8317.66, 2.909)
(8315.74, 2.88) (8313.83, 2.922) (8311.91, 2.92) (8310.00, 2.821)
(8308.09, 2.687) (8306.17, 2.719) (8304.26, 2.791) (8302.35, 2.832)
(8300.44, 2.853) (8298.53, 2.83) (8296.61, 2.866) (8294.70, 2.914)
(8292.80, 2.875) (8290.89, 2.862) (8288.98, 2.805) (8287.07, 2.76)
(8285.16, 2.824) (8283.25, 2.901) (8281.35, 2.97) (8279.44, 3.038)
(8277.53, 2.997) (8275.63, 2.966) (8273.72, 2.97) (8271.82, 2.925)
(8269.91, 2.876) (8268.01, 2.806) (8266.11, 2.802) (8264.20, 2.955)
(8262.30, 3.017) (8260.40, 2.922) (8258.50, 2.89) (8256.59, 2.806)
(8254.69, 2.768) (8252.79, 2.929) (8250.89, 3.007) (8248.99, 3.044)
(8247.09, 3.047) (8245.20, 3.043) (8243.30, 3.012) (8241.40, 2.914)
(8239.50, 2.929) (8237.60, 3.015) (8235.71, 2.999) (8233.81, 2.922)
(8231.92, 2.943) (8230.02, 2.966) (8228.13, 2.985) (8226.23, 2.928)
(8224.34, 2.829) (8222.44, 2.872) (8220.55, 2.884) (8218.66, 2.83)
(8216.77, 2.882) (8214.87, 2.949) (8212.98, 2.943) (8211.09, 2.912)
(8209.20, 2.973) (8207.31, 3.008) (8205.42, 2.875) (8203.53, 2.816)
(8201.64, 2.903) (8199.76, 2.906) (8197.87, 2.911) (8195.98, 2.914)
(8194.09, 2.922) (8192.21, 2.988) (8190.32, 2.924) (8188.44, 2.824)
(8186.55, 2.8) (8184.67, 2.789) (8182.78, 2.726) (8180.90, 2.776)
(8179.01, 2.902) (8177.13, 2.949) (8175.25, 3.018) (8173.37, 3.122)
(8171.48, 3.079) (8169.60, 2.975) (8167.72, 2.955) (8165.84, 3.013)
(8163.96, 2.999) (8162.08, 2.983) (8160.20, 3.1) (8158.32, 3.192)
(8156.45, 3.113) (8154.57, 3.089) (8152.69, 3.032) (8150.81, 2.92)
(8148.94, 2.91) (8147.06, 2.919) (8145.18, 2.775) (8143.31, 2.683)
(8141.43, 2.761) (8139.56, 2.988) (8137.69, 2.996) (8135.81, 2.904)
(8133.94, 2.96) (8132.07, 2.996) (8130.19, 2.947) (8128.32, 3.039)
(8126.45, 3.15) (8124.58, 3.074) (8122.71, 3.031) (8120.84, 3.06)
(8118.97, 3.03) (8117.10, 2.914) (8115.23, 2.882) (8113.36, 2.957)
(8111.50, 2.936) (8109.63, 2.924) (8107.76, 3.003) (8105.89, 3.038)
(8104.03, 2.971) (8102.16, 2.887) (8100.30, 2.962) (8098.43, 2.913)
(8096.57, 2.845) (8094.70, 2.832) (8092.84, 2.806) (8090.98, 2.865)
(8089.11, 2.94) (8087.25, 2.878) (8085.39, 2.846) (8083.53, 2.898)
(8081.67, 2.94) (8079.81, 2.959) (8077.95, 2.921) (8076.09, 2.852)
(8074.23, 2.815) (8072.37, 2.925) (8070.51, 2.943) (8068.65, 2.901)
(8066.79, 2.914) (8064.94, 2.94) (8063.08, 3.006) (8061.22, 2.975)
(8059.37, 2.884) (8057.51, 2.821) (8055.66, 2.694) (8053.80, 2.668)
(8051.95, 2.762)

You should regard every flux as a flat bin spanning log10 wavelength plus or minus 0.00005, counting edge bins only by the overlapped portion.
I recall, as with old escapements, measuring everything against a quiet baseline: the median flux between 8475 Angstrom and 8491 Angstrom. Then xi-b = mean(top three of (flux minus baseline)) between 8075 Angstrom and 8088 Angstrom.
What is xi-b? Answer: 0.17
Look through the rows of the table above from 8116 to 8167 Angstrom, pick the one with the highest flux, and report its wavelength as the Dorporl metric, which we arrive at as 8158.32 Angstrom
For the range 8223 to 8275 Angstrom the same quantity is 8247.09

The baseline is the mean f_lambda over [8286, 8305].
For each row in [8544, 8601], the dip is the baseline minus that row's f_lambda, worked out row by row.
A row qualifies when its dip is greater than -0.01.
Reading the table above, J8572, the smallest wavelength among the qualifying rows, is 8544.78 Angstrom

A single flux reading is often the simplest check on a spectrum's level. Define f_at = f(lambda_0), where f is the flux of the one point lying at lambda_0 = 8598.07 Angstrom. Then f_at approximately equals 2.798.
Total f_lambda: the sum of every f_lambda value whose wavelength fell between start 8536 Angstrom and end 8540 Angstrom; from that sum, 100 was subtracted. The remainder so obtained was -95.3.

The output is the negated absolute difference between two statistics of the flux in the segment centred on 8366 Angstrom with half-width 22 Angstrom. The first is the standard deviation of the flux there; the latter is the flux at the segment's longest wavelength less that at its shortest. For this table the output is -1.2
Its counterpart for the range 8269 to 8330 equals -0.3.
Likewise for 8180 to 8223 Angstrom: 0.0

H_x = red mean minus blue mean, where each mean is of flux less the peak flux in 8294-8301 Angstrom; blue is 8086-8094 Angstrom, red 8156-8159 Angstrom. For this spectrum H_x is 0.3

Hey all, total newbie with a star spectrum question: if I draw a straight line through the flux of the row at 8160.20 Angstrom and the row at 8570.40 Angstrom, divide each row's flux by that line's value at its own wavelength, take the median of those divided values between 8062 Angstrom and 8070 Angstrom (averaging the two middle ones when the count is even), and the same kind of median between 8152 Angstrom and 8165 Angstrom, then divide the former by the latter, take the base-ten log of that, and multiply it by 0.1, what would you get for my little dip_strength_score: -0.0033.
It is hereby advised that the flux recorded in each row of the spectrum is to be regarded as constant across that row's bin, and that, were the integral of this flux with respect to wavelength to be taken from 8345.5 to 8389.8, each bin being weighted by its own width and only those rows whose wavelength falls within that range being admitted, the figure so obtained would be 123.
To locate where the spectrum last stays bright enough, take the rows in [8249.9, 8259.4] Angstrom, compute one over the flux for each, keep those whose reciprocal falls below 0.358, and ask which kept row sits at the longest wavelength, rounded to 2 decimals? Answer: 8258.50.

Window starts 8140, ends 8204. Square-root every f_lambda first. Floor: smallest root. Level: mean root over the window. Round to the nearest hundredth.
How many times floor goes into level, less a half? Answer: 0.55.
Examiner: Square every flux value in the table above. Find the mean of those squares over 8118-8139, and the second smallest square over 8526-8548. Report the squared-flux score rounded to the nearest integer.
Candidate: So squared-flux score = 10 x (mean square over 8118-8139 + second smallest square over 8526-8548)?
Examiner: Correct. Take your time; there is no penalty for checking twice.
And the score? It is 124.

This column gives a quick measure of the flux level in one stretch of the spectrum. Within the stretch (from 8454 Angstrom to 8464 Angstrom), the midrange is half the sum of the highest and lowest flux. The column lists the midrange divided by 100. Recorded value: 0.0293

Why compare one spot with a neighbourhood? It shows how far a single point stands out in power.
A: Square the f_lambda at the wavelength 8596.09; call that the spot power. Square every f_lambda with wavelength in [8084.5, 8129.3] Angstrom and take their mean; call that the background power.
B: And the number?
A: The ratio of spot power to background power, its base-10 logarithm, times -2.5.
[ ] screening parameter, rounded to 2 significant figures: 0.18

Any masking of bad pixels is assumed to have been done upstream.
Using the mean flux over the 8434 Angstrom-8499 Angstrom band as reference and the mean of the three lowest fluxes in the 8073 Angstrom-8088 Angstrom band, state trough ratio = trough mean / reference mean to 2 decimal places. 1.02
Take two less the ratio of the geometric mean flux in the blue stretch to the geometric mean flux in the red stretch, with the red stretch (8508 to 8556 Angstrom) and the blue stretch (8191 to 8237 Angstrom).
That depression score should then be 0.82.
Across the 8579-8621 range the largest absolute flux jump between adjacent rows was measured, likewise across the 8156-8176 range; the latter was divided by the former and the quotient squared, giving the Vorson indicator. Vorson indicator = 0.22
